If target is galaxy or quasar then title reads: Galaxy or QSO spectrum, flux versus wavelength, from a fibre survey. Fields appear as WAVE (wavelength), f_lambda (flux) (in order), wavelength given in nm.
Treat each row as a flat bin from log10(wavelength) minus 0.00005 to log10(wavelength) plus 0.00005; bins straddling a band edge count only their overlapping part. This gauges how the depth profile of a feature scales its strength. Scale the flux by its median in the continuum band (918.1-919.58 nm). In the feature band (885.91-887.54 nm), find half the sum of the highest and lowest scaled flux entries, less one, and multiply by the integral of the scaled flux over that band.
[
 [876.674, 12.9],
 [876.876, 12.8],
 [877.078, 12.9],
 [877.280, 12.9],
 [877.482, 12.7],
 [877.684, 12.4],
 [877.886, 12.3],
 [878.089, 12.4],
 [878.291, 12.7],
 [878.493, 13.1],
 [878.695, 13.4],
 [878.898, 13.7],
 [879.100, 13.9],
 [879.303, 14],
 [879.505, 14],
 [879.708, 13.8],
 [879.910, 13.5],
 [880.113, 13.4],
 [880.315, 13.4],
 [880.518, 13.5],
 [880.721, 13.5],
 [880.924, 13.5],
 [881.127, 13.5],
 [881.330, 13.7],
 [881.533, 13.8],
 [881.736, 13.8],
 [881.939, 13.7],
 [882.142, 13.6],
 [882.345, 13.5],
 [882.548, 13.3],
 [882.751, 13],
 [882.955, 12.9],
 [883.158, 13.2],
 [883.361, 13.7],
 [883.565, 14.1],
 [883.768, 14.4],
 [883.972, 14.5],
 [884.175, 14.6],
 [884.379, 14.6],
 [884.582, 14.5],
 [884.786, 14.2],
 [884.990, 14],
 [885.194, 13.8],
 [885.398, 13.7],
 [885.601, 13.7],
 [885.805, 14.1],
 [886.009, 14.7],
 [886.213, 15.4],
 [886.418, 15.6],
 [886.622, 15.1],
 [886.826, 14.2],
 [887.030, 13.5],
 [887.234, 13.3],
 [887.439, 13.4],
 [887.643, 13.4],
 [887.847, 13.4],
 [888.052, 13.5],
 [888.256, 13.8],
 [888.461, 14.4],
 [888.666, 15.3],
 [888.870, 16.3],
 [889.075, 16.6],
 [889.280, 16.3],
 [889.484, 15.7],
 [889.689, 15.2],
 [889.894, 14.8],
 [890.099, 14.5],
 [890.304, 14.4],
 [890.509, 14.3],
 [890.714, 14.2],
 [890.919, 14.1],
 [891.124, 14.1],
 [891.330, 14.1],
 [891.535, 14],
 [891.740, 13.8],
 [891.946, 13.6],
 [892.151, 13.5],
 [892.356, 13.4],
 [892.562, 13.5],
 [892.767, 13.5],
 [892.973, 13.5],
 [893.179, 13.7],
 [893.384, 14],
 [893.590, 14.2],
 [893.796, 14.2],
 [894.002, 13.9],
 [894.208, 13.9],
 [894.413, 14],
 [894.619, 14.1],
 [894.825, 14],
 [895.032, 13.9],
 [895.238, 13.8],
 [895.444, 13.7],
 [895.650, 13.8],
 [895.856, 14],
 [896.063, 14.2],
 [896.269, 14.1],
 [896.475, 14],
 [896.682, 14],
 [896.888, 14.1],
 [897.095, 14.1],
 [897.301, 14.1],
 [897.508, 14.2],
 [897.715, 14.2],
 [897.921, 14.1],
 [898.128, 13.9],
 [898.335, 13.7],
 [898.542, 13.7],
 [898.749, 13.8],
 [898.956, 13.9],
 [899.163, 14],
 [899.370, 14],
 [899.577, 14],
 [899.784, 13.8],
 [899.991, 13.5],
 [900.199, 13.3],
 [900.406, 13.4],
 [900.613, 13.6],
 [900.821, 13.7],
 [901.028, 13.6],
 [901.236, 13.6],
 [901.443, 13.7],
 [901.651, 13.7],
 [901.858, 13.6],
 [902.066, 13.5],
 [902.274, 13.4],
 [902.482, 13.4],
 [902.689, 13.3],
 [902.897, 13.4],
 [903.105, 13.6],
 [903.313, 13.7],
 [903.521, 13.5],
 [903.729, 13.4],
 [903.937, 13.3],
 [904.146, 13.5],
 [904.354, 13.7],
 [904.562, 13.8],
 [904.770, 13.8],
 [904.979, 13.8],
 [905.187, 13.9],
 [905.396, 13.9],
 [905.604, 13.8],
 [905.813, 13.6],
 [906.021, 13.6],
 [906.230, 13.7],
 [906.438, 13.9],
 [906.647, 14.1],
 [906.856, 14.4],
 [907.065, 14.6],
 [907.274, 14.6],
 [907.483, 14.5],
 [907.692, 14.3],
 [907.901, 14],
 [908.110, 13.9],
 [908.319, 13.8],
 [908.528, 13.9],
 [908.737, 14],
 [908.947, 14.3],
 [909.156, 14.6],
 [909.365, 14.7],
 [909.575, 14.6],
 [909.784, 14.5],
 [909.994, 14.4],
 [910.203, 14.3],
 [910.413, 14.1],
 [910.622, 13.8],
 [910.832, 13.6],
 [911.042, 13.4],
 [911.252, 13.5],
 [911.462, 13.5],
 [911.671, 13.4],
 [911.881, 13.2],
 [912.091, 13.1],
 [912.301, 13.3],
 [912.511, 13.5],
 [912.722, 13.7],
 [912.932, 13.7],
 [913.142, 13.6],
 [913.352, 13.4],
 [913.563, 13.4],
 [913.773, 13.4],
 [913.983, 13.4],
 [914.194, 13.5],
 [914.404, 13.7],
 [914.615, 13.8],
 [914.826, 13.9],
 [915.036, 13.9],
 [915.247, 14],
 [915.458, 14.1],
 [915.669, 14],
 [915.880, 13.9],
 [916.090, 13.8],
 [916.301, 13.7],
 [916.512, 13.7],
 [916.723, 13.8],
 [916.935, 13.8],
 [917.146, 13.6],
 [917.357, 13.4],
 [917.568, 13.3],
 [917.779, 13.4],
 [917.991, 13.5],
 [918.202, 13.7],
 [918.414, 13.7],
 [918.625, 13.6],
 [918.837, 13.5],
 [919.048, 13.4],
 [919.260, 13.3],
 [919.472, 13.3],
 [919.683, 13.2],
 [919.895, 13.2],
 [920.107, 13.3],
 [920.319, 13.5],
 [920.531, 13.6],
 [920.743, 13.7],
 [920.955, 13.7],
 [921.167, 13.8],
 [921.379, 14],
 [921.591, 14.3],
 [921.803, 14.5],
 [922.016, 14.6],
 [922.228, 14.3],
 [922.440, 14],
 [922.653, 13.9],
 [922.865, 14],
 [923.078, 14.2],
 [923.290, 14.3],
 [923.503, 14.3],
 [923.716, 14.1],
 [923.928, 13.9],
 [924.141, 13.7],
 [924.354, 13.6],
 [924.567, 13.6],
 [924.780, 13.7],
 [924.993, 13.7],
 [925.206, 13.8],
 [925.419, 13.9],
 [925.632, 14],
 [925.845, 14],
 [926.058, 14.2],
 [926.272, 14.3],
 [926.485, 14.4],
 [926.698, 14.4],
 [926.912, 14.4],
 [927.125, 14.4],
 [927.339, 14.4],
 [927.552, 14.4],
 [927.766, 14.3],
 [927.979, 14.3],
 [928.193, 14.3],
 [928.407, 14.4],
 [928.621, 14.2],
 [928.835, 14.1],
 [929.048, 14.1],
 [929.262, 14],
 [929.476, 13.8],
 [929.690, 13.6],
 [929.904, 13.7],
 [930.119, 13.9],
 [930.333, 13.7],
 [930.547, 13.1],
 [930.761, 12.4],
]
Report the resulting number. 0.12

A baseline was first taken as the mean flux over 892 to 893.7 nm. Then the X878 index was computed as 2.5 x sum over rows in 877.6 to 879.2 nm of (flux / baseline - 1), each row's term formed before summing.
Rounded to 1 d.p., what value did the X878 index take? -1.0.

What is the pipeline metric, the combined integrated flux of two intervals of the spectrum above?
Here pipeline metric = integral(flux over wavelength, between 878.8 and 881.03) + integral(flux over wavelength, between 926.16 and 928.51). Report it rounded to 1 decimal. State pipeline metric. 64.2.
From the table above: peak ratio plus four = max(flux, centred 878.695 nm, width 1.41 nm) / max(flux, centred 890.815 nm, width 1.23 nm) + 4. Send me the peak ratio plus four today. 4.97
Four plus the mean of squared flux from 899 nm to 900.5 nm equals 192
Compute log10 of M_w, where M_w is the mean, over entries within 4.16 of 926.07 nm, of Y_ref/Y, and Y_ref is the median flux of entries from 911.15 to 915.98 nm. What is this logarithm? -0.0182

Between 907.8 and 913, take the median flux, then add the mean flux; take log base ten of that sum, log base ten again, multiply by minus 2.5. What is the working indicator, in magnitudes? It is -0.397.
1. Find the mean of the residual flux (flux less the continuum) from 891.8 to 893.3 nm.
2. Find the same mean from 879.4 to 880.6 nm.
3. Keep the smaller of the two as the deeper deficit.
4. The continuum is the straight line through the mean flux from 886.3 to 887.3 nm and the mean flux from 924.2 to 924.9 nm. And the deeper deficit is -0.9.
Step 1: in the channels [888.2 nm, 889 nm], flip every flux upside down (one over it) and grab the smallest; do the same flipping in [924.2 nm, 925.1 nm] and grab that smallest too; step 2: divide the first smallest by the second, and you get 0.84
